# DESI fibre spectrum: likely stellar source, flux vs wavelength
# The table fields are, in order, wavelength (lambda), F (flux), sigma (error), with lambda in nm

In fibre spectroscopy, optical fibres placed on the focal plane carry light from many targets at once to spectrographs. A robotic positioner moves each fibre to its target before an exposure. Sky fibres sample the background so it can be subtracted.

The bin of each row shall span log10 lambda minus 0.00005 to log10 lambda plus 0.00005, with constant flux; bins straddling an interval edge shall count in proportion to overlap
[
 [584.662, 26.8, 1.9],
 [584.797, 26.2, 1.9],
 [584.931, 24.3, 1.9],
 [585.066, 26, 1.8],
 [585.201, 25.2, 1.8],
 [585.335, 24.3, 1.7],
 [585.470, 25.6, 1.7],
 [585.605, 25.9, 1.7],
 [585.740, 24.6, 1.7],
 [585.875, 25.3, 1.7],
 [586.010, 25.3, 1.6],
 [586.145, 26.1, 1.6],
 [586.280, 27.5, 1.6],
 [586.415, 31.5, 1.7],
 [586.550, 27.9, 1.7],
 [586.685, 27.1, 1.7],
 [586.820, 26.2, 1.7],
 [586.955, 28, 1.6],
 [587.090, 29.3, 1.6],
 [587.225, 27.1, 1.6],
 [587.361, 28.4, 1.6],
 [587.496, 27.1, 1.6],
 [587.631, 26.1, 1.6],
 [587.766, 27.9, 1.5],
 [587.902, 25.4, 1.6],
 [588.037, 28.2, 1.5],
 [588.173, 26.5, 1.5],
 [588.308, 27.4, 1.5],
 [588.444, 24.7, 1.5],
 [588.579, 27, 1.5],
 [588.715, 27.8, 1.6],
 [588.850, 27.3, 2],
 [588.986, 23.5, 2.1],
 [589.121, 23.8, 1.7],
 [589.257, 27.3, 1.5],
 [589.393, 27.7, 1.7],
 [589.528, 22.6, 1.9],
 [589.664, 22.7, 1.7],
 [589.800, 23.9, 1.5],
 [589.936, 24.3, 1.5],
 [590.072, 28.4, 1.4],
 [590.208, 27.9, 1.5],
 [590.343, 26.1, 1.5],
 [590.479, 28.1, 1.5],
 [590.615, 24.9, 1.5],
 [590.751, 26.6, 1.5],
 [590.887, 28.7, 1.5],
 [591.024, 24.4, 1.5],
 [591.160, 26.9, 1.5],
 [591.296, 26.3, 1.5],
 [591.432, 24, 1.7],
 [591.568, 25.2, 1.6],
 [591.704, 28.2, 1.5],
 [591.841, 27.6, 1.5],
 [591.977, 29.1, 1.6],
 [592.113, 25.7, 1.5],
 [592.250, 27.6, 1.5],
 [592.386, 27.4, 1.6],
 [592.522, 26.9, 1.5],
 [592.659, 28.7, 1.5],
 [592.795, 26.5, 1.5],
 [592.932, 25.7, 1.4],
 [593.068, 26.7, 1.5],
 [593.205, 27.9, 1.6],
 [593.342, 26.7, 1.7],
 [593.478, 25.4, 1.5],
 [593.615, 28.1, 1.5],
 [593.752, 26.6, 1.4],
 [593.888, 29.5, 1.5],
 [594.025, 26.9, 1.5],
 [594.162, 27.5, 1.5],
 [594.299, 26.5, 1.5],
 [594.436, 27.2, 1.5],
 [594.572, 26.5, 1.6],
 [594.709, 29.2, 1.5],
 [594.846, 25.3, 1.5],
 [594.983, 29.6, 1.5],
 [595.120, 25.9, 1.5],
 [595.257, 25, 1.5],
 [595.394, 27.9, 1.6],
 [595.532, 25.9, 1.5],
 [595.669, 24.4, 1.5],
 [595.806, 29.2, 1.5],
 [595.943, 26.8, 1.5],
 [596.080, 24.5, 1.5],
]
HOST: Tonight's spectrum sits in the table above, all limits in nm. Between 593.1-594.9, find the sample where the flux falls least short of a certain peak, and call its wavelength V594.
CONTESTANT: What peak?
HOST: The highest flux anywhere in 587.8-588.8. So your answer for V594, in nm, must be 593.888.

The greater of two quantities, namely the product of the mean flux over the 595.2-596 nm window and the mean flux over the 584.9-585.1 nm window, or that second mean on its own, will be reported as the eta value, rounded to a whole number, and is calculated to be 667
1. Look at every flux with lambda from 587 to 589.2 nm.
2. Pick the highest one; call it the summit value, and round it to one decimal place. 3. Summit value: 29.3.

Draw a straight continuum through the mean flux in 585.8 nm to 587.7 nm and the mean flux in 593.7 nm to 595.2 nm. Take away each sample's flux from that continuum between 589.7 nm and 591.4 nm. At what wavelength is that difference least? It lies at 590.887 nm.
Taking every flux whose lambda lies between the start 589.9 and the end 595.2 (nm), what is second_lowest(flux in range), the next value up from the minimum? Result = 24.3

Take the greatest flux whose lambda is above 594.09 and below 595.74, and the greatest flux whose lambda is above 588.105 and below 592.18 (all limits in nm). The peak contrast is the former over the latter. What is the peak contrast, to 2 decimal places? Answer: 1.02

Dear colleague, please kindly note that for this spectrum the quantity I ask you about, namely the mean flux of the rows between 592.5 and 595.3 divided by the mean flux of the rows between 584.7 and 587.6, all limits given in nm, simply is 1.02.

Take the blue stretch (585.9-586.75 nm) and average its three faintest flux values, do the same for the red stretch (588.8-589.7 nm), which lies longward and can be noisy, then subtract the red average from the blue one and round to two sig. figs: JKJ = 3.2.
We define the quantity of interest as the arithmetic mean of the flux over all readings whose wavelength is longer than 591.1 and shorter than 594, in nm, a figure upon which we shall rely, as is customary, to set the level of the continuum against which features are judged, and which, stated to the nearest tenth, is 27.0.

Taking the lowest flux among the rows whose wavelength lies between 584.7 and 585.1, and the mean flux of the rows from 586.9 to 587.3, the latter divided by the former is 1.16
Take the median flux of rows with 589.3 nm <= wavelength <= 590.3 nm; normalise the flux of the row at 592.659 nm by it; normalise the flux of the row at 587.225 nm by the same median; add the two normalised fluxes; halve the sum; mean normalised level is 1.15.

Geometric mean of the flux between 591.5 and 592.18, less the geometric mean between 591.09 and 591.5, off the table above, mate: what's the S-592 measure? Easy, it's 1.4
